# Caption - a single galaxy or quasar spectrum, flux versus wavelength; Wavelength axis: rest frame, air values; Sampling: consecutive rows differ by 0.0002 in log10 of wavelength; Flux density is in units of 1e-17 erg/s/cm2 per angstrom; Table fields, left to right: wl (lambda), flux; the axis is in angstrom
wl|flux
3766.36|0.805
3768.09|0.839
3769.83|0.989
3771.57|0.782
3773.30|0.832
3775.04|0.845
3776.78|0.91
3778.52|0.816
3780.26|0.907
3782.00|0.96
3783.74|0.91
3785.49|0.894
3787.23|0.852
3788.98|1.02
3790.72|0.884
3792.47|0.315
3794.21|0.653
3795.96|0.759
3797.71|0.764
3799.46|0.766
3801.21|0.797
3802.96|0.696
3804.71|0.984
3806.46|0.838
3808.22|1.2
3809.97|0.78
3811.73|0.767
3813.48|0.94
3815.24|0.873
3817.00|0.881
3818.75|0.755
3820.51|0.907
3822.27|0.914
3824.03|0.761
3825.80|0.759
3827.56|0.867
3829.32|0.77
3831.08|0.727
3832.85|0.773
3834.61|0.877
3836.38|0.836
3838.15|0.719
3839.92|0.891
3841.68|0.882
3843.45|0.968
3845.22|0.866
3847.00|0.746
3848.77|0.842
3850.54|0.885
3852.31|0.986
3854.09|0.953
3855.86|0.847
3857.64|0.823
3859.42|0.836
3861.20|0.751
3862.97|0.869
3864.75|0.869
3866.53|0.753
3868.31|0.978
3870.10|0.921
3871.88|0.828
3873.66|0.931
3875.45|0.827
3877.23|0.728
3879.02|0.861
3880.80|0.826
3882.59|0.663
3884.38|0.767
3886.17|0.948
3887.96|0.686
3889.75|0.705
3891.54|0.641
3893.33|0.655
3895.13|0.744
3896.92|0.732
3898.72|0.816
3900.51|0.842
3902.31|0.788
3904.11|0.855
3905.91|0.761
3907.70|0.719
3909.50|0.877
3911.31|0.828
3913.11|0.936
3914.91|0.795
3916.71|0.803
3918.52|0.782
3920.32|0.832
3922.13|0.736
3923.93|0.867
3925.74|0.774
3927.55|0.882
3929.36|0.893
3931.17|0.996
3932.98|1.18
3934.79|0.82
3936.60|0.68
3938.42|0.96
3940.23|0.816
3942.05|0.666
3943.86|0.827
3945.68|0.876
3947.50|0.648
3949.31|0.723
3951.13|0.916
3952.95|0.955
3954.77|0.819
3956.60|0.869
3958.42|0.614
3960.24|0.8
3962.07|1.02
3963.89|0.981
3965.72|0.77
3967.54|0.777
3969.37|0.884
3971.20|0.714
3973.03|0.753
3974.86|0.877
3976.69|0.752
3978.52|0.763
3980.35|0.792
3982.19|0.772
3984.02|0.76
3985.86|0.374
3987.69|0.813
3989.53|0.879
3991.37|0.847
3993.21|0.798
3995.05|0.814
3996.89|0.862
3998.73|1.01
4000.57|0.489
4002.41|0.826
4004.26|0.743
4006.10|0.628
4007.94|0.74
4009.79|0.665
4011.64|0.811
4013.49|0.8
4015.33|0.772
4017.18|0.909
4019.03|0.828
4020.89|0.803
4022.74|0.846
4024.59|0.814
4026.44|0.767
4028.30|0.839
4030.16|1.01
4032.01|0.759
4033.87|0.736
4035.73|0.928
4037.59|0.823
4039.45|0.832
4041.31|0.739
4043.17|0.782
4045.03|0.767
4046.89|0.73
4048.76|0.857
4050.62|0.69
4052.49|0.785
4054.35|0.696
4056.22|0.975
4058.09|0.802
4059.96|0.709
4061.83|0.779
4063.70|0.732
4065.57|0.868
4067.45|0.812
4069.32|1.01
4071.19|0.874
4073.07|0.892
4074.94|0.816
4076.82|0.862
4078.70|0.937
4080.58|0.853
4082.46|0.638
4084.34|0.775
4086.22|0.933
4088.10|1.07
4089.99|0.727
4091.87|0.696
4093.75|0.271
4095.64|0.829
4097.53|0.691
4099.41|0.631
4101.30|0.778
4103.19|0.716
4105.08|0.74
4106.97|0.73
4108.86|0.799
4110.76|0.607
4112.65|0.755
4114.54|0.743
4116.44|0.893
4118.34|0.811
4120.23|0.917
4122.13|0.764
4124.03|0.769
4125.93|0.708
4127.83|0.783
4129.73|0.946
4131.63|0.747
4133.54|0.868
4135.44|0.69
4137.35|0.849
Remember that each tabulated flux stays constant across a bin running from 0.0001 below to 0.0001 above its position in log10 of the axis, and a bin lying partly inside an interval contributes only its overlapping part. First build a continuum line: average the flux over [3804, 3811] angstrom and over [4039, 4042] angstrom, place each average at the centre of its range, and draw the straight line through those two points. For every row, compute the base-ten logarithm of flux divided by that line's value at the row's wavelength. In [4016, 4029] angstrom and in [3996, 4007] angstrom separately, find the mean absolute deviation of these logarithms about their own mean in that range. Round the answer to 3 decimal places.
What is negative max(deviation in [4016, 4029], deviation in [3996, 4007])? -0.083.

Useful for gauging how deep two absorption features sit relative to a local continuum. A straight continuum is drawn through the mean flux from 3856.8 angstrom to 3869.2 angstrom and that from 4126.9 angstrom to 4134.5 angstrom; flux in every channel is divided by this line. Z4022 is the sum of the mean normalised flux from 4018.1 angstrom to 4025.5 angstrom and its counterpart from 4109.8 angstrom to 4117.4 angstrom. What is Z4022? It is 1.88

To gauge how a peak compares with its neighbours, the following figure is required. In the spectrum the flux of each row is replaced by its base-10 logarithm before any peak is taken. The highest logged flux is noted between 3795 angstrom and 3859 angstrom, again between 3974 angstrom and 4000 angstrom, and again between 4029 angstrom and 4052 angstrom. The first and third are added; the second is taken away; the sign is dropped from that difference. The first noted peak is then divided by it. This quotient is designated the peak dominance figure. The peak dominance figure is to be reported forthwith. 1.0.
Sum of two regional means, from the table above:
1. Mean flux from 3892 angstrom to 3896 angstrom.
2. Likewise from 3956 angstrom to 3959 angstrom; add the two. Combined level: 1.44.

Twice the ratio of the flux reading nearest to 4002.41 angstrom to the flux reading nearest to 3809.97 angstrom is 2.12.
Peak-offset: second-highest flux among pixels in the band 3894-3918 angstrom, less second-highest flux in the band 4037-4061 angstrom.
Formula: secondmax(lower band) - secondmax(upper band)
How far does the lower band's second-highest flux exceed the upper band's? 0.02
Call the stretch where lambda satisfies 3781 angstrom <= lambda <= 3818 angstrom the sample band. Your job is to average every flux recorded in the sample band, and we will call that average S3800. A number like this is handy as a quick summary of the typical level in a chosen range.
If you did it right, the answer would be 0.835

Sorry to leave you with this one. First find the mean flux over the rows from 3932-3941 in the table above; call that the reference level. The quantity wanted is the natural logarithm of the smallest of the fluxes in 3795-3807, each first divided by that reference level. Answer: -0.25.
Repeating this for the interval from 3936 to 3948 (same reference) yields -0.32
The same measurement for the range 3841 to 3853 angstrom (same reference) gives -0.18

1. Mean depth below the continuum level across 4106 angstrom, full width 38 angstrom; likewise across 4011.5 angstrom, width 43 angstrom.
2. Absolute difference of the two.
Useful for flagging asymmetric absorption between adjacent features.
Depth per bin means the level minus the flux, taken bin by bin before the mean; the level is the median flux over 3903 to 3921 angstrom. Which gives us 0.052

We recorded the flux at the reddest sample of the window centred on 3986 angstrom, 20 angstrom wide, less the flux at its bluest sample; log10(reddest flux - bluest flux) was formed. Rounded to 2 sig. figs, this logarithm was -1.2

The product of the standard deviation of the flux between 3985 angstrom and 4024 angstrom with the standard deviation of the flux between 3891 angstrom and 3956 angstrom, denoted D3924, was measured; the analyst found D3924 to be 0.015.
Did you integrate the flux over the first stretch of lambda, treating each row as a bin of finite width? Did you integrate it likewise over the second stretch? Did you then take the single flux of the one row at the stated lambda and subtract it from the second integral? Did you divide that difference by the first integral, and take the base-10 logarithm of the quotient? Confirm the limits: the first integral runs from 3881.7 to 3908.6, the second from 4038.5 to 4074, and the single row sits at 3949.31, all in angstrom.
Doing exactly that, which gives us 0.14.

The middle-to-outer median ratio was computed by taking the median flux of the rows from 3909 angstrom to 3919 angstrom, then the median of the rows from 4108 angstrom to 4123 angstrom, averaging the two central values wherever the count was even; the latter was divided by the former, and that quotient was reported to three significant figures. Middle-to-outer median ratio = 0.958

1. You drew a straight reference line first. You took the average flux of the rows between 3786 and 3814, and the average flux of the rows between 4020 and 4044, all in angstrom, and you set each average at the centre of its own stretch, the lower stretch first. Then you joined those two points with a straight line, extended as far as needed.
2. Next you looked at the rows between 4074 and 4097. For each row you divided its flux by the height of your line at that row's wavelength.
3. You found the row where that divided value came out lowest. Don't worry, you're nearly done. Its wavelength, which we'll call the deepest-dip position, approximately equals 4093.75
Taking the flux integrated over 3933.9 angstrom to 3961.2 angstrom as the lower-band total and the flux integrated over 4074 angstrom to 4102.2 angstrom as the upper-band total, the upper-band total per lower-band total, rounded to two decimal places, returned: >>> 0.99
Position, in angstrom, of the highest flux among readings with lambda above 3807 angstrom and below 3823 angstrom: 3808.22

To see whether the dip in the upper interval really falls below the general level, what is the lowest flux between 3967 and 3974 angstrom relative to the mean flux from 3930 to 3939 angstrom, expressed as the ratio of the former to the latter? 0.77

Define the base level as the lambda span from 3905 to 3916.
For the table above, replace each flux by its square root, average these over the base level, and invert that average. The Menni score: 1.11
